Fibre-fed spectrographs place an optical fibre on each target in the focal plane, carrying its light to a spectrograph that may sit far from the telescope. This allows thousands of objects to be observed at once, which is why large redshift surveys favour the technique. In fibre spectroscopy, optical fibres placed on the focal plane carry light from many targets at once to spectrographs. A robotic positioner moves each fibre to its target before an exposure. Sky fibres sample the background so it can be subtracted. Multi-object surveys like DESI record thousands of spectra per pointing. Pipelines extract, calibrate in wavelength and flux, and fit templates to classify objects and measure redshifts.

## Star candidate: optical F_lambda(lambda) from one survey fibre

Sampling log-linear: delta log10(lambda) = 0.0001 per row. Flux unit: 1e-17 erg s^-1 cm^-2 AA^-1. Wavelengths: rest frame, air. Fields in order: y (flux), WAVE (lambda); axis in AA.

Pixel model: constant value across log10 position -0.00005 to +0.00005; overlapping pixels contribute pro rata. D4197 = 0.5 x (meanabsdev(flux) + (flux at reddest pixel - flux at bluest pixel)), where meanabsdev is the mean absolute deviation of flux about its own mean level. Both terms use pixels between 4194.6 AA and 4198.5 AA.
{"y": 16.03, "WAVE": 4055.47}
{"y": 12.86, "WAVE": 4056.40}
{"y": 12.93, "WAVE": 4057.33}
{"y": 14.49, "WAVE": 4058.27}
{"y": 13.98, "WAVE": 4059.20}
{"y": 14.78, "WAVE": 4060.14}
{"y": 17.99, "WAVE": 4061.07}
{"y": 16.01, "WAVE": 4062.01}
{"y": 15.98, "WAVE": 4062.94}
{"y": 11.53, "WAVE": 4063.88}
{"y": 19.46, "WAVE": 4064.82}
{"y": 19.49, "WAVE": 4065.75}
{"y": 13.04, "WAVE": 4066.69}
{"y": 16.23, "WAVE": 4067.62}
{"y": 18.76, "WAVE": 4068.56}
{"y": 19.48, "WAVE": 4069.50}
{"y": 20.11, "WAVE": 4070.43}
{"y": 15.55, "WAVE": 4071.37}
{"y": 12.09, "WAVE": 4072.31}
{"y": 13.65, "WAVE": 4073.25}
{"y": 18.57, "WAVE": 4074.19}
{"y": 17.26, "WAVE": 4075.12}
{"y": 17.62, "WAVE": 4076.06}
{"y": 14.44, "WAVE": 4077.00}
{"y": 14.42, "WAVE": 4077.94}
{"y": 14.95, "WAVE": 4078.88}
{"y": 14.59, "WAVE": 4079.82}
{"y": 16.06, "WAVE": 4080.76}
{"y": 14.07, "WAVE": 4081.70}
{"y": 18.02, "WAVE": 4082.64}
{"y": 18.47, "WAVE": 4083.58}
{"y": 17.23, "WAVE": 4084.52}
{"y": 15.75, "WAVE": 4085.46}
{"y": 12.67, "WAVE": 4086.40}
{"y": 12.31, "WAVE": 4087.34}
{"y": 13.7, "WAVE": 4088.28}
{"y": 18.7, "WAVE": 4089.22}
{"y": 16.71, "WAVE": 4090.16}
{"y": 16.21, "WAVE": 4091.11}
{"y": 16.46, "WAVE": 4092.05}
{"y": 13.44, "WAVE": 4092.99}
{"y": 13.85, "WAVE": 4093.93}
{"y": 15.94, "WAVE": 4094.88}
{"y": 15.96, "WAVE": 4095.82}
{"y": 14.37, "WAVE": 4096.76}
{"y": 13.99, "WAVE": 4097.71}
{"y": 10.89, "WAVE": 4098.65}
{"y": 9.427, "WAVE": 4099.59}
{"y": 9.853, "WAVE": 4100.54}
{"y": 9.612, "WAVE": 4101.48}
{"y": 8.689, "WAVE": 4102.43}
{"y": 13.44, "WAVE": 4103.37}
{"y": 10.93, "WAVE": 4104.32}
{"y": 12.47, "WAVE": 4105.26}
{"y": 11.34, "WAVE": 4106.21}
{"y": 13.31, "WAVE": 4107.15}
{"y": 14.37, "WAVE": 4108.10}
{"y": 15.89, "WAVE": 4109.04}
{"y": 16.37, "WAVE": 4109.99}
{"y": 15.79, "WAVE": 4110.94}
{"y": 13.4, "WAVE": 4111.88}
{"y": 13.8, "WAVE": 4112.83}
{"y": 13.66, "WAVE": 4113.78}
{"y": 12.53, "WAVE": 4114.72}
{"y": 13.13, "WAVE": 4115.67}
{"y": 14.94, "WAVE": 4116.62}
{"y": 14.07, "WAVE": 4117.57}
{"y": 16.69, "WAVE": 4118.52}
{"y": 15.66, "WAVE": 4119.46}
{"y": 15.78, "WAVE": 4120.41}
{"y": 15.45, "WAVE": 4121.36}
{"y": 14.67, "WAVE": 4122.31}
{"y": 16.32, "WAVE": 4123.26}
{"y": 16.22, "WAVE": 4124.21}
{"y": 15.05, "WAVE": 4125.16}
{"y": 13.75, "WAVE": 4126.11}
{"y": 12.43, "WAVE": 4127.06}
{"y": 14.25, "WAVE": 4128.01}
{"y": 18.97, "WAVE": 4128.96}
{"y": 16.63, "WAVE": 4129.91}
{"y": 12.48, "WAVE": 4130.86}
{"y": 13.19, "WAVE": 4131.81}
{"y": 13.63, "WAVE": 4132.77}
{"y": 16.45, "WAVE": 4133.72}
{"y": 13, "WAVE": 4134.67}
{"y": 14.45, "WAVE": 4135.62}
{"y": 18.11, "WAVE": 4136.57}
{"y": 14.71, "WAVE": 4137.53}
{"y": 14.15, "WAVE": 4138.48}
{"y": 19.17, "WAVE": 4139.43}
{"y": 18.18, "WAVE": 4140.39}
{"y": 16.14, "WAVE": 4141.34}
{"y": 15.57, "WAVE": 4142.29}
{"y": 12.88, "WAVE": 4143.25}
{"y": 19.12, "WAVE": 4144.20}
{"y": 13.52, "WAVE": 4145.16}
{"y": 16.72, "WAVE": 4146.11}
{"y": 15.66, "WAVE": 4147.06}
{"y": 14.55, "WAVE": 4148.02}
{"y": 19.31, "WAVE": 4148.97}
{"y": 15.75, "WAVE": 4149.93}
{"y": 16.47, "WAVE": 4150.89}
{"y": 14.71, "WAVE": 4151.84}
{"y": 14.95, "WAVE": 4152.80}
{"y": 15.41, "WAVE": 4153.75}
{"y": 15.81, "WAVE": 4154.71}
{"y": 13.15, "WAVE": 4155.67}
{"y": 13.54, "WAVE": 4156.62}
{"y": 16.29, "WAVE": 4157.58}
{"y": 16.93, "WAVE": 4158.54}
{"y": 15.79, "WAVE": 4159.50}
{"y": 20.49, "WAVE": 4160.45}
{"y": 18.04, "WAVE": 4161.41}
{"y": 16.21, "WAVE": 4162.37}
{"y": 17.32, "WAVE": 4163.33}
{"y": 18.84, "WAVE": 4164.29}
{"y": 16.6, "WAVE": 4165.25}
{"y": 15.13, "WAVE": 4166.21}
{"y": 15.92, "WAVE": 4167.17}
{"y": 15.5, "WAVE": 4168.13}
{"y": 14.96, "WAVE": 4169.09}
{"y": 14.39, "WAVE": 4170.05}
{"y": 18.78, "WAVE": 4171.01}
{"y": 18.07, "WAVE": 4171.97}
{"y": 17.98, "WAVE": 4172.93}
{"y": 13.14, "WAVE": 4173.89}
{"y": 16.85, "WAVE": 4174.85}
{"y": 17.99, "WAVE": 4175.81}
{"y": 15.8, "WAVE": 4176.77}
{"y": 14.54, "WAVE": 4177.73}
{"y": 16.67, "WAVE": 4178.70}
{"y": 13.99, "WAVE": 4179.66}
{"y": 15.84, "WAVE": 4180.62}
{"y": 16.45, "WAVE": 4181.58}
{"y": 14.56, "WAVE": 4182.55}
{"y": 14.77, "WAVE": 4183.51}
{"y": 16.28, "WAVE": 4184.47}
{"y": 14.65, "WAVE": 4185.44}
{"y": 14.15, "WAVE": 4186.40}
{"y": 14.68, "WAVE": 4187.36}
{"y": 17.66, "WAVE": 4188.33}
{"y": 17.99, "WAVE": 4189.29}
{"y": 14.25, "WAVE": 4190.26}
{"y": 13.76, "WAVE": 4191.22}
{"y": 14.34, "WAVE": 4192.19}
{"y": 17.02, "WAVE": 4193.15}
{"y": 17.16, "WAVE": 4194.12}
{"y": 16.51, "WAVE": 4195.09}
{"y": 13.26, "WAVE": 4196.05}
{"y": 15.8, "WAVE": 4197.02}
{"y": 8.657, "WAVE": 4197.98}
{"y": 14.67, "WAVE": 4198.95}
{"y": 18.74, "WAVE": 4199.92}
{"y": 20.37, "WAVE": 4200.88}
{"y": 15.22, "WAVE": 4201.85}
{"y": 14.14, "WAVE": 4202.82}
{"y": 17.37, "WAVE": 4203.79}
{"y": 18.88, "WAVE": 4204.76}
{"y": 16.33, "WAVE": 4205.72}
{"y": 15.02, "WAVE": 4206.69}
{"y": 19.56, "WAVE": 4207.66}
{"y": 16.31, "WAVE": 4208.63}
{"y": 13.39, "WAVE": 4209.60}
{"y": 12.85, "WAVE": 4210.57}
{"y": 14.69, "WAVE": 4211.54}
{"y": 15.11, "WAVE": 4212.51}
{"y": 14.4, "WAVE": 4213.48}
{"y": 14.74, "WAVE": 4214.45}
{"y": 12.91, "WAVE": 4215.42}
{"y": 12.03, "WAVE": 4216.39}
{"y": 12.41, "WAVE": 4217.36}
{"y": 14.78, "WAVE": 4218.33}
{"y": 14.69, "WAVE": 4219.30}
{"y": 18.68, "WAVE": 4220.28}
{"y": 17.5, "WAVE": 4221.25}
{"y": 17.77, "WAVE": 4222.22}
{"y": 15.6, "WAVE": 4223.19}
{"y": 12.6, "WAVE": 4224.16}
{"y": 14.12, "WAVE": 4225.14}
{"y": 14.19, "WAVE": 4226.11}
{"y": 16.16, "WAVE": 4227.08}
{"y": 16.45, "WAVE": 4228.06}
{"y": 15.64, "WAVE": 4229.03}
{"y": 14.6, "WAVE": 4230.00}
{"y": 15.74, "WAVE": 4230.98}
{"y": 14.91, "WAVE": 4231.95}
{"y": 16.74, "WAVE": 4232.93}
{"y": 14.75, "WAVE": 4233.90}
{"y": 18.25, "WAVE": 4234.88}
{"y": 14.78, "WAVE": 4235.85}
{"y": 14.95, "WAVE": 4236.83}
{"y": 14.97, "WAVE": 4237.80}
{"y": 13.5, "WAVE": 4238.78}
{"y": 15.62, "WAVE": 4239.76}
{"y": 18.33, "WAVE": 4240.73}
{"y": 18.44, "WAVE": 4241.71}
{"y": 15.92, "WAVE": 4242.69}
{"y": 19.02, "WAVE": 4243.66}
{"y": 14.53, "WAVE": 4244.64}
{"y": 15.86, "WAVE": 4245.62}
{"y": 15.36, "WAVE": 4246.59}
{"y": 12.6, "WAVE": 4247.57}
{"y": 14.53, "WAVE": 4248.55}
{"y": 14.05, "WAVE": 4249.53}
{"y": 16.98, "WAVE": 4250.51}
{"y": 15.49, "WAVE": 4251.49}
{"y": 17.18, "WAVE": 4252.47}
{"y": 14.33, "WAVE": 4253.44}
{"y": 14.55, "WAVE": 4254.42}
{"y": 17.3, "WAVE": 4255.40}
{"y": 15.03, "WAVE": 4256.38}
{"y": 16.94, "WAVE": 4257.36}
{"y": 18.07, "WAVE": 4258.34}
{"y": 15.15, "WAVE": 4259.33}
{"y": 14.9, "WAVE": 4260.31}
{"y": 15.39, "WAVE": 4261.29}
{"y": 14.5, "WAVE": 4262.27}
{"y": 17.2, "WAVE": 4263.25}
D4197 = -2.6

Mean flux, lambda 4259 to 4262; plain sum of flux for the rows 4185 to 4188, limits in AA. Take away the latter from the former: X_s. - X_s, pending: -28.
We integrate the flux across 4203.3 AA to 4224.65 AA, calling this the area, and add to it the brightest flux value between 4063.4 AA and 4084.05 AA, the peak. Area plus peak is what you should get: 348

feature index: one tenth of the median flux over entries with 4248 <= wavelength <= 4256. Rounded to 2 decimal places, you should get 1.50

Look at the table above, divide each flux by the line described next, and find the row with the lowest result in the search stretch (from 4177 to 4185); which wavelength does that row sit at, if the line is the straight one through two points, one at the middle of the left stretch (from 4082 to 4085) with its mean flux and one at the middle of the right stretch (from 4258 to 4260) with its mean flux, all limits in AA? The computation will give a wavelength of 4179.66 AA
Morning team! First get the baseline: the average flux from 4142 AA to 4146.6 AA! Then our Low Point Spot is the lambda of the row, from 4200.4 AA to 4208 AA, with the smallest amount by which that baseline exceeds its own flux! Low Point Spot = 4200.88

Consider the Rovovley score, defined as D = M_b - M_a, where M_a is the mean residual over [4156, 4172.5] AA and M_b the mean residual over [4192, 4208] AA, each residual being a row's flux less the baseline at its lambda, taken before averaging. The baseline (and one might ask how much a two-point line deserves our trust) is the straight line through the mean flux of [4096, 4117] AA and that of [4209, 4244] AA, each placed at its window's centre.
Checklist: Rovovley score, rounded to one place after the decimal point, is -1.3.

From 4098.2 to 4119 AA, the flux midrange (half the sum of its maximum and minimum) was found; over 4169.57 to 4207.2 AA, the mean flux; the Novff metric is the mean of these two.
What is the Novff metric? 14.3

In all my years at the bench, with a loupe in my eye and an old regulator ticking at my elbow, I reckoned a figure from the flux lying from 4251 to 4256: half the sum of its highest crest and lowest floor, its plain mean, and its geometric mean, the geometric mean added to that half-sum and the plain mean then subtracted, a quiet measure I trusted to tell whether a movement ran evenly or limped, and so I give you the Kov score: 15.8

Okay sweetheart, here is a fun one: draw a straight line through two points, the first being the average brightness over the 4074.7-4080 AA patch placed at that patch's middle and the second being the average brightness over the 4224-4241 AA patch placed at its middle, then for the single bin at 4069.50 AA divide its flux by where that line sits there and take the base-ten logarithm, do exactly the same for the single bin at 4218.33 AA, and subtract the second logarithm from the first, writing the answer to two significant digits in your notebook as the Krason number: 0.11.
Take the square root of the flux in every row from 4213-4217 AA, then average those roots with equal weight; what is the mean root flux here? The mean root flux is 3.67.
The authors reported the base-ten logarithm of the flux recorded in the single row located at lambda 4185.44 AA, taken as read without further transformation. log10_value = 1.17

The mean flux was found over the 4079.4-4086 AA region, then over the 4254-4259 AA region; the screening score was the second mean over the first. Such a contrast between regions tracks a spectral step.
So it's 1.00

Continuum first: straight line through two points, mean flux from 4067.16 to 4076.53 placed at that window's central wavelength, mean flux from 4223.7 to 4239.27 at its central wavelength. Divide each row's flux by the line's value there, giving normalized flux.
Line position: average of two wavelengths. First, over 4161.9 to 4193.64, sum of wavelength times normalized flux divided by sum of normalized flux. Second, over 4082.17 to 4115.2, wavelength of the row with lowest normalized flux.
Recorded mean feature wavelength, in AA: 4140.0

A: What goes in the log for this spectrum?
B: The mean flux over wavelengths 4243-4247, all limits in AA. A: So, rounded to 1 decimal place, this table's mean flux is 16.2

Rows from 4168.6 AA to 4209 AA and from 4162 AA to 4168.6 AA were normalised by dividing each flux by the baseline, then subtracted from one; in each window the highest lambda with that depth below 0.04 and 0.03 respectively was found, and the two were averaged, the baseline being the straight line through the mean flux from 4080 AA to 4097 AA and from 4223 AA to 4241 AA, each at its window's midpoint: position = 4188.4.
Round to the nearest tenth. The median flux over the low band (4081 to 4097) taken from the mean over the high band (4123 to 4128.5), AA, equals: -1.3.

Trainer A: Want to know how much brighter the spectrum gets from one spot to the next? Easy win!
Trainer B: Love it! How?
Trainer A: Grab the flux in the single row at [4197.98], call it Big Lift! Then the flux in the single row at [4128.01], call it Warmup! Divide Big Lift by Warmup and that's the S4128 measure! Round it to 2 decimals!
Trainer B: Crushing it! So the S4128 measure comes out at 0.61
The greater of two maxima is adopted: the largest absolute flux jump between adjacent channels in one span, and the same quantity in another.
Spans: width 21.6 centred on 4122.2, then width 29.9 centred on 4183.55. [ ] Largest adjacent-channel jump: 7.1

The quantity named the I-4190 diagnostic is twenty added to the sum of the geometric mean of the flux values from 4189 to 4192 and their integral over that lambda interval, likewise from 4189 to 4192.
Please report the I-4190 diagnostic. 80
